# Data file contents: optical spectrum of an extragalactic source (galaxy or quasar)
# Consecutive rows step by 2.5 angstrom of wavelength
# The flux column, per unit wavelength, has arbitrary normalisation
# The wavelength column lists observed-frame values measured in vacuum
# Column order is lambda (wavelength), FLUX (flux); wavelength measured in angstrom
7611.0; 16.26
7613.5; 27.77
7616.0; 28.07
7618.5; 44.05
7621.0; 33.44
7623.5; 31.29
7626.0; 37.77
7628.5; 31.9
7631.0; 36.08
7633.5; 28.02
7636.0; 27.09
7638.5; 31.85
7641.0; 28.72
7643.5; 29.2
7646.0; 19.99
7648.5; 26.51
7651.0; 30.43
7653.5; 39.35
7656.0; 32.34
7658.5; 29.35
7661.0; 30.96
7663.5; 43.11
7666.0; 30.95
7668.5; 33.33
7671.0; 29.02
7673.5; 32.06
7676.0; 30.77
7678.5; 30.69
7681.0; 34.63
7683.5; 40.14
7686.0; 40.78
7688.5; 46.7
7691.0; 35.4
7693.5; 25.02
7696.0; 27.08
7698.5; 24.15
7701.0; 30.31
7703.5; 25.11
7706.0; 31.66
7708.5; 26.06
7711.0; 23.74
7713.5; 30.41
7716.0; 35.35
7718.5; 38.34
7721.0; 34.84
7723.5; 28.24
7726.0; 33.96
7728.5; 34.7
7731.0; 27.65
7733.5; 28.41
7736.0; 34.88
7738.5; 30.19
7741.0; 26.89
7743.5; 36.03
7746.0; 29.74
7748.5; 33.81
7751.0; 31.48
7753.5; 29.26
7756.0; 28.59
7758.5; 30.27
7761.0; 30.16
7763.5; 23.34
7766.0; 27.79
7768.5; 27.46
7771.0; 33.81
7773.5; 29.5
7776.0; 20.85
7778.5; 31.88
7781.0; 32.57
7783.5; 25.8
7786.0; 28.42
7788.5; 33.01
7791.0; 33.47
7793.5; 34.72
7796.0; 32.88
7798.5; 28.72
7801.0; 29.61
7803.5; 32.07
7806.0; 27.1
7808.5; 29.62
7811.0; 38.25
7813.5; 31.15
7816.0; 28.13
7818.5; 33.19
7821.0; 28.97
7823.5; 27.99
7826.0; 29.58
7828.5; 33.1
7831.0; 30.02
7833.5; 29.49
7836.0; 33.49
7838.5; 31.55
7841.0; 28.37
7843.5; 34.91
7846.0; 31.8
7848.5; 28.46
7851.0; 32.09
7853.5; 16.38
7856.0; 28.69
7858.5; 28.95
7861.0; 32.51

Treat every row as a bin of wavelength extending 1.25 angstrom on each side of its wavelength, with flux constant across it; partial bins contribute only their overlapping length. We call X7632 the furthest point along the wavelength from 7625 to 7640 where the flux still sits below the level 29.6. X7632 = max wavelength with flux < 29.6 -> 7636.0 angstrom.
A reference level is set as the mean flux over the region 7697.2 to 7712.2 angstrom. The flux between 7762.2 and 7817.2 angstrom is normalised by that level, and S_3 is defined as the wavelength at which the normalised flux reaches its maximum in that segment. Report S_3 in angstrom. 7811.0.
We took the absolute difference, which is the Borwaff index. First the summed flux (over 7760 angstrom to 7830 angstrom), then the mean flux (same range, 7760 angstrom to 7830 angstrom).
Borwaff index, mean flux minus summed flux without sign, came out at 813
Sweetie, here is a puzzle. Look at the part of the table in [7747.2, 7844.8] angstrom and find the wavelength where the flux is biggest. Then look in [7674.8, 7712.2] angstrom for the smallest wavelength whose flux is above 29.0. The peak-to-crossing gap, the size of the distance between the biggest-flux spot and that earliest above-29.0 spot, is 135.0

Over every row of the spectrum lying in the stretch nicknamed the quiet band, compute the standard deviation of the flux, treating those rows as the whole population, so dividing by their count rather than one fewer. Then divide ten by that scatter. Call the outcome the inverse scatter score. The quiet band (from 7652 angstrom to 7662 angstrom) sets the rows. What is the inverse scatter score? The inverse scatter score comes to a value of 3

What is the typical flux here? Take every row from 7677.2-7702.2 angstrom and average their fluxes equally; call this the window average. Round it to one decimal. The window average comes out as 33.5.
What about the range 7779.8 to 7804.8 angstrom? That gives 31.1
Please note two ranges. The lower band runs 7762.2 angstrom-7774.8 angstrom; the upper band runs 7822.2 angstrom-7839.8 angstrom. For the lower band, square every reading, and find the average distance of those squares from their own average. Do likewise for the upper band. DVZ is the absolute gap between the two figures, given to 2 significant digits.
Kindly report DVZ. 47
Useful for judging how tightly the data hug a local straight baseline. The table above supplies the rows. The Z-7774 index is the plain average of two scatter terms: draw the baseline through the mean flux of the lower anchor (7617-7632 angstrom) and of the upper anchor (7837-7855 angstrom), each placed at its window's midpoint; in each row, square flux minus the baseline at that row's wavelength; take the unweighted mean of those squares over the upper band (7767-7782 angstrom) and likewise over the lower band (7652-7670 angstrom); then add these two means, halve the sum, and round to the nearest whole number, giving 22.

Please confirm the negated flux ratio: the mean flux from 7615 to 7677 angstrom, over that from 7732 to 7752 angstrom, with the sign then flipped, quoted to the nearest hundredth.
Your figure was -1.01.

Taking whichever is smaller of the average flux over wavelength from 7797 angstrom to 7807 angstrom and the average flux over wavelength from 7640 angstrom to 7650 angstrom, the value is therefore 26.1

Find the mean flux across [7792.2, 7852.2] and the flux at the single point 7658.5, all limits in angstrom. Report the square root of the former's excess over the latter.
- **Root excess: 1.3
